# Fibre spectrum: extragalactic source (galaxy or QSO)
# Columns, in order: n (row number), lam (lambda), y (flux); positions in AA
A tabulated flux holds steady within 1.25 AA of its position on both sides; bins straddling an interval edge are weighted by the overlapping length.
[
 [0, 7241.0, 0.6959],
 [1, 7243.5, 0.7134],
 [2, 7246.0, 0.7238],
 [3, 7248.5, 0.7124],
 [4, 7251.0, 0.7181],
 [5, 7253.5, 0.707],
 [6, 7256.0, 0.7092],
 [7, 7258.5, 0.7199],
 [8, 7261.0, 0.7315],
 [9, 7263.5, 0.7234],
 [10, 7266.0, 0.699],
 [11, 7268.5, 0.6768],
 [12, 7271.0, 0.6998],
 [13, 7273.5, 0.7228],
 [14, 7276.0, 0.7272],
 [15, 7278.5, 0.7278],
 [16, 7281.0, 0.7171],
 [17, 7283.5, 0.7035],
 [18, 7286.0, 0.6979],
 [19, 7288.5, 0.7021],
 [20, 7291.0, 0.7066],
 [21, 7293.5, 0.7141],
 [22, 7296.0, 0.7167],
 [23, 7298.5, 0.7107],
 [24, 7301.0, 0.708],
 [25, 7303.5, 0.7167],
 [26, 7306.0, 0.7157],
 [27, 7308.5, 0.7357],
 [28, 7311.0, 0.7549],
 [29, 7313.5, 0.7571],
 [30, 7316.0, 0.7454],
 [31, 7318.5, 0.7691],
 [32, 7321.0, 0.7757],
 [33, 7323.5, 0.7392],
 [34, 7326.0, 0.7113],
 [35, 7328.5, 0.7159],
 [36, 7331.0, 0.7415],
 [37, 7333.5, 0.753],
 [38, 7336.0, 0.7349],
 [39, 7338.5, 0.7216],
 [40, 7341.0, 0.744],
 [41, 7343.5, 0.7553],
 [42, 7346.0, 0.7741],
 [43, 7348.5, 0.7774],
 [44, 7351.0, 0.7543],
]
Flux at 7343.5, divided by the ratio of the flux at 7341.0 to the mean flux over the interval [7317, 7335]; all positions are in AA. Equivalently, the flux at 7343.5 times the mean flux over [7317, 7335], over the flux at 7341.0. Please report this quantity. 0.75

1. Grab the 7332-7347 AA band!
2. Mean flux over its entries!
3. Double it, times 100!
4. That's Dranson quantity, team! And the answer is 149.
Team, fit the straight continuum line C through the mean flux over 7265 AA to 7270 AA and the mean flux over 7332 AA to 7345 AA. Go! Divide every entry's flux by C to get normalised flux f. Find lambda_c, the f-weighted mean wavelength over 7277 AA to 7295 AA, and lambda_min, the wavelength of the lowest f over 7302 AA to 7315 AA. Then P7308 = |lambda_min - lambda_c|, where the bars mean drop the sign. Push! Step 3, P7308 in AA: 20.1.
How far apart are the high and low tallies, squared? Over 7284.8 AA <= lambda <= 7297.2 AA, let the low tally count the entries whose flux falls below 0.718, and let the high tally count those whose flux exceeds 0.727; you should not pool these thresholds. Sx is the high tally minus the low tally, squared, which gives 25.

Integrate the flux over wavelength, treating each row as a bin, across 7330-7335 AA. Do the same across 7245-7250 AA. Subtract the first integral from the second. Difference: -0.146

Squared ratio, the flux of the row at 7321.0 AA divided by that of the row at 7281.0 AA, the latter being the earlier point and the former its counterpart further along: 1.17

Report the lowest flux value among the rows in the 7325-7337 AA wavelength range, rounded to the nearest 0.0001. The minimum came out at 0.7113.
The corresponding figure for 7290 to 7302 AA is 0.7066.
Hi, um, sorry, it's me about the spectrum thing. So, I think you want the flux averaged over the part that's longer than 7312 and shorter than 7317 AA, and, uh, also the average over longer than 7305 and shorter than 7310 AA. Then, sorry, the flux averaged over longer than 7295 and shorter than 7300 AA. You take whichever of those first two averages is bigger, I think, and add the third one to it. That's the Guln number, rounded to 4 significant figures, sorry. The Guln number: 1.465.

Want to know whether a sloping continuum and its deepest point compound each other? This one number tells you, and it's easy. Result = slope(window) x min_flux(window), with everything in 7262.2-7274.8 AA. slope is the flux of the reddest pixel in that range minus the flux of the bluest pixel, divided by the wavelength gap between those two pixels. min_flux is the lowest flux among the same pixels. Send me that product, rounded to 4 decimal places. 0.0000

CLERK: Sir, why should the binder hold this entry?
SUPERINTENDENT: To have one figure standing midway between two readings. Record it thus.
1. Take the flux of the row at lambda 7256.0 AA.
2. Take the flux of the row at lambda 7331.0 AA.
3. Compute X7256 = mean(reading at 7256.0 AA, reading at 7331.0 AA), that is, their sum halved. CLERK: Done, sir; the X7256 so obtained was 0.725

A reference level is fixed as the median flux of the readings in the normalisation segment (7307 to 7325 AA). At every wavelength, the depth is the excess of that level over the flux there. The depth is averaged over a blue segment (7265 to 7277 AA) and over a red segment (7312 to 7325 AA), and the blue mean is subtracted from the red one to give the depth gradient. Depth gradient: -0.052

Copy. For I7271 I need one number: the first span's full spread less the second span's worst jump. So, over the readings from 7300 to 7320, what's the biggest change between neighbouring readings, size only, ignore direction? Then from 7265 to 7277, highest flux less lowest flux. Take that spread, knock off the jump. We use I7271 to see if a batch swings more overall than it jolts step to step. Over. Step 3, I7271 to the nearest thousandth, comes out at 0.027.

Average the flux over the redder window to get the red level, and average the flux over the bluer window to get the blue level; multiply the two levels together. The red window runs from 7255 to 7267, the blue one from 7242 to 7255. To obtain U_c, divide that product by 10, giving 0.0512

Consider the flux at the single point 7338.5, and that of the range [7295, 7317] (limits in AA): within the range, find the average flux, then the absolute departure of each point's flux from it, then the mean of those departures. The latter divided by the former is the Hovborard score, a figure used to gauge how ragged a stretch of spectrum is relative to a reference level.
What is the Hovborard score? 0.024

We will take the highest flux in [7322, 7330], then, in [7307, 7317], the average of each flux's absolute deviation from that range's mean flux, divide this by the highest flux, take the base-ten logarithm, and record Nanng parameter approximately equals -2.0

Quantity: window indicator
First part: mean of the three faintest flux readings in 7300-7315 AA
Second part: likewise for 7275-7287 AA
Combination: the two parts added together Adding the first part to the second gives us 1.42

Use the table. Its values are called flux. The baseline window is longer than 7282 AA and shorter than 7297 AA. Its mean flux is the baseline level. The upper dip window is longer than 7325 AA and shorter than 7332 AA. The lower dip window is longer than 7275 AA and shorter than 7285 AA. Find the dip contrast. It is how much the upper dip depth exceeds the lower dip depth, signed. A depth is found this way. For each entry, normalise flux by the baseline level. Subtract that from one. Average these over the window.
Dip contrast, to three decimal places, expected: -0.006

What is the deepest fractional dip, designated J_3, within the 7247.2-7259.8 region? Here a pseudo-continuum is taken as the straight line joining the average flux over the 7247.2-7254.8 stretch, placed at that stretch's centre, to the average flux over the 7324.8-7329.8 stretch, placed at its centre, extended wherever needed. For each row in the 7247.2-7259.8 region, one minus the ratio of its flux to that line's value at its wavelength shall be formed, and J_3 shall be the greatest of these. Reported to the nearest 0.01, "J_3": 0.01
